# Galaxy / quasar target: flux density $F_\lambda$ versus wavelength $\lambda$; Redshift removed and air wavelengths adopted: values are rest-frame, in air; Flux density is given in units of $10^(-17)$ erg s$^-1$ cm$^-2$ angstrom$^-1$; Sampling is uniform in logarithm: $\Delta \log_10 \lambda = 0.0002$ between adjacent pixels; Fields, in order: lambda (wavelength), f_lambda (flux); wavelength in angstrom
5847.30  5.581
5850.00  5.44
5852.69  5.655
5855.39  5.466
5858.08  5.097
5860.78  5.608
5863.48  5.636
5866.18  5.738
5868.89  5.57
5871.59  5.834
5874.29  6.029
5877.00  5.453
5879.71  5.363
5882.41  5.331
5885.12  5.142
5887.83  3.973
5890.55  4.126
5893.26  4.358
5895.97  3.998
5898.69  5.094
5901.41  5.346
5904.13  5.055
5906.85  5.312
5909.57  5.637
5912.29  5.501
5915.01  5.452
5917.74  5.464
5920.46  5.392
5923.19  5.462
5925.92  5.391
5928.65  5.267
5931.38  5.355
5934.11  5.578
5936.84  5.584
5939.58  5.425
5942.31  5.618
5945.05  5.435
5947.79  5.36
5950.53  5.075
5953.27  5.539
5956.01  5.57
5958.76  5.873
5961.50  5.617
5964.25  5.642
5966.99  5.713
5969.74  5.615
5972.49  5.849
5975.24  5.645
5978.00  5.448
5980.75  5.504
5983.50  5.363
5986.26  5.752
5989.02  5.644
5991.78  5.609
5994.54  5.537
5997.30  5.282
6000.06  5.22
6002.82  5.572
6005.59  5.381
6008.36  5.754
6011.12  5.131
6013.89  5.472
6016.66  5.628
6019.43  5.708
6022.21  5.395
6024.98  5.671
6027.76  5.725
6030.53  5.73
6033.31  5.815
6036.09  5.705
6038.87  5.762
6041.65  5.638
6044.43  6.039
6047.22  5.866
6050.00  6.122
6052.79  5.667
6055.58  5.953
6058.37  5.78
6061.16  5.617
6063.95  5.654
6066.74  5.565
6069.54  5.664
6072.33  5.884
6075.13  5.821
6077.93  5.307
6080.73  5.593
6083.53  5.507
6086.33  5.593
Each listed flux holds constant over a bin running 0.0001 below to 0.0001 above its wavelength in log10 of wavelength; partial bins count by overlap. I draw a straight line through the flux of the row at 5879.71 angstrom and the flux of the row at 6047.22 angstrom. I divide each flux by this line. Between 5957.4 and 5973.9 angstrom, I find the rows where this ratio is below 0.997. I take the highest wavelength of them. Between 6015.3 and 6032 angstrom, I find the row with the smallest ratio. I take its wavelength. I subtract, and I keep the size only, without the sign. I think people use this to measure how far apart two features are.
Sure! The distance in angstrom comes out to 52.5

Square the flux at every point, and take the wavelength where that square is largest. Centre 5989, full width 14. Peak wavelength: 5986.26 angstrom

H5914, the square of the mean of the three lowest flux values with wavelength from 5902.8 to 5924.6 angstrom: 27.6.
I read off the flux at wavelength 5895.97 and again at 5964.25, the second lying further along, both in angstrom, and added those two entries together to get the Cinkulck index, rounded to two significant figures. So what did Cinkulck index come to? 9.6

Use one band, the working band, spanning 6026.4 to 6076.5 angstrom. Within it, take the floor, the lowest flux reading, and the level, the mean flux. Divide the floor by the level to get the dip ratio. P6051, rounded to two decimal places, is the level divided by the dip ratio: 6.00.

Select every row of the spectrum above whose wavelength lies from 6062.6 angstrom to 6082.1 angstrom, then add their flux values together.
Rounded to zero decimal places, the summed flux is 39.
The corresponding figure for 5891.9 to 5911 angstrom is 35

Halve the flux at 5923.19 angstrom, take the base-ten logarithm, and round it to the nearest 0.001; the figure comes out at 0.436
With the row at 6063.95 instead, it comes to 0.451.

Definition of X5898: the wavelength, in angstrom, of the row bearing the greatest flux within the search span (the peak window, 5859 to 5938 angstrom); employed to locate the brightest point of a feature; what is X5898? 5874.29 angstrom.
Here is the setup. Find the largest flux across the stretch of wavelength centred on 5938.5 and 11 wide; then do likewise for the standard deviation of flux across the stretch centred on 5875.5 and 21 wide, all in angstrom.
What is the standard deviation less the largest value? -5.3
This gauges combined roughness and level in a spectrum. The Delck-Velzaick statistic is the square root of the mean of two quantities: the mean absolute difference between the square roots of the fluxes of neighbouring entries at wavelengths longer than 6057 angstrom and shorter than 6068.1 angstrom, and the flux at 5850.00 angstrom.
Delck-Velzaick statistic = 1.65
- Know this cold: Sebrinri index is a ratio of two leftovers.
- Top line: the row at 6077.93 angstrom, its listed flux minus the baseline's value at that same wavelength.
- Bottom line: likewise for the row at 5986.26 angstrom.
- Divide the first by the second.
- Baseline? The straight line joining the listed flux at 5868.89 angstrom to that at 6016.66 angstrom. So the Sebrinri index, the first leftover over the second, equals -2.5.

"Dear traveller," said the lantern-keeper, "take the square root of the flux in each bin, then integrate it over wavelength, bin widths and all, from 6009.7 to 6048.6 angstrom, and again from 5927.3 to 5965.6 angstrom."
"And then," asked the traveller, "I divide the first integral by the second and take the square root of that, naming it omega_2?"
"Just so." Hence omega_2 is 1.015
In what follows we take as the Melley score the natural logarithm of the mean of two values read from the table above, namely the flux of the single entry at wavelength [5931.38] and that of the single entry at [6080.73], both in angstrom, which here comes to 1.70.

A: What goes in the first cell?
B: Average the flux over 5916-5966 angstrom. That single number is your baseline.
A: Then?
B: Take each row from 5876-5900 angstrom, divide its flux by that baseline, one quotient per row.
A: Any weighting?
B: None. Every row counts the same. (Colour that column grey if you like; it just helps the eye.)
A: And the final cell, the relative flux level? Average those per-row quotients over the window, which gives 0.87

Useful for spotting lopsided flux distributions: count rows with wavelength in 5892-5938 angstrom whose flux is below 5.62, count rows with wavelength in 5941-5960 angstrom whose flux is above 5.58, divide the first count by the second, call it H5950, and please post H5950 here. 8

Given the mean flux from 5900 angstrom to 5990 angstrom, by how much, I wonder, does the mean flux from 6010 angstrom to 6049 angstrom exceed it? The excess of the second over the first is 0.2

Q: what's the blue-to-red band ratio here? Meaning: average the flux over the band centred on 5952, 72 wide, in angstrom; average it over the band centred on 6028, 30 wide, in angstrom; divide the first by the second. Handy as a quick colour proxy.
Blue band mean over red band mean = 0.98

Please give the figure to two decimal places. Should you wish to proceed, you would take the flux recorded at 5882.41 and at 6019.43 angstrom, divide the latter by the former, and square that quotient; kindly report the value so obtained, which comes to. 1.15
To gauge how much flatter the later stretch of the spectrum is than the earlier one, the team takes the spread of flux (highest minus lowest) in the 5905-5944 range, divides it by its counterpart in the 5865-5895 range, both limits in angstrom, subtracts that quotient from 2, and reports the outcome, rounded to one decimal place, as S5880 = 1.8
